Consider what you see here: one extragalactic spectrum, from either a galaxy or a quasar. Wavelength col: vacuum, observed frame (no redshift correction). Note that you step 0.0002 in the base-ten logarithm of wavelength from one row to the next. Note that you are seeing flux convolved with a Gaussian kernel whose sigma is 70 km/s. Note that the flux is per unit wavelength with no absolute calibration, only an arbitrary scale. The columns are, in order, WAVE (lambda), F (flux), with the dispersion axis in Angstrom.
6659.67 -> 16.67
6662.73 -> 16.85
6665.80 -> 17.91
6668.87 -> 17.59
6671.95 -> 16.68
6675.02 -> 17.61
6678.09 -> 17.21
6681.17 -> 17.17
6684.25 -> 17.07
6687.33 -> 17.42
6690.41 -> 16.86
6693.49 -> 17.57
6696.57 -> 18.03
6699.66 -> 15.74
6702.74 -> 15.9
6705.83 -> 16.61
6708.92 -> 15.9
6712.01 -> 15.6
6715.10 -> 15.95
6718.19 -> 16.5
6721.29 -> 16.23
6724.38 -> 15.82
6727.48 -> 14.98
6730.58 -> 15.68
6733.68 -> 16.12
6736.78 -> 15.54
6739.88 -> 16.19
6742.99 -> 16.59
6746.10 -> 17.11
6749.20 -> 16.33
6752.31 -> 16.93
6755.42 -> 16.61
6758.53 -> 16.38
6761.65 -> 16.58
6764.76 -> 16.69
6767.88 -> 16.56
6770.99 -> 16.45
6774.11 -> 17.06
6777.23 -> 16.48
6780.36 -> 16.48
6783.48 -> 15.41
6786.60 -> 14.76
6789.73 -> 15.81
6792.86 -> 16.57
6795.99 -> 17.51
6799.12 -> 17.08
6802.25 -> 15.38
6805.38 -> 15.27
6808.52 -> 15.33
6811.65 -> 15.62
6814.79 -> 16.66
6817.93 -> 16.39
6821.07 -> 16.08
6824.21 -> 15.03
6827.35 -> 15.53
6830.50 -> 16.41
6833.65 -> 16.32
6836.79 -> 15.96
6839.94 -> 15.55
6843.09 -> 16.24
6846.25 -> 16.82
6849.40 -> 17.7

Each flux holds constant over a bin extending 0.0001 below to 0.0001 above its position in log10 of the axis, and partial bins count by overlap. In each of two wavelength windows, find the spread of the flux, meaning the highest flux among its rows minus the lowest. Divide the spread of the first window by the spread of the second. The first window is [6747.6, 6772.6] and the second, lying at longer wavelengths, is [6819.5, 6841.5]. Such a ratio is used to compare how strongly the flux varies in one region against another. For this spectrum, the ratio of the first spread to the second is 0.43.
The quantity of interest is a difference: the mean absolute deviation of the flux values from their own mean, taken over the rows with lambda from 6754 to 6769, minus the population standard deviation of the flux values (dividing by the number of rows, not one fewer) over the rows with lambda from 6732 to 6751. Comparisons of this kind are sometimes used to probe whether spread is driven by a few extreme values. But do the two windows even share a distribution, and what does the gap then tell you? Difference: -0.4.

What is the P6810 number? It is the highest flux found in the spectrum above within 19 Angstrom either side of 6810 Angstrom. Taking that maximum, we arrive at 17.51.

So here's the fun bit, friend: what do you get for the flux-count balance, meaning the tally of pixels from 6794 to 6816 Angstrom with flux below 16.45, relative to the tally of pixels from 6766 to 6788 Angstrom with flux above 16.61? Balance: 4.00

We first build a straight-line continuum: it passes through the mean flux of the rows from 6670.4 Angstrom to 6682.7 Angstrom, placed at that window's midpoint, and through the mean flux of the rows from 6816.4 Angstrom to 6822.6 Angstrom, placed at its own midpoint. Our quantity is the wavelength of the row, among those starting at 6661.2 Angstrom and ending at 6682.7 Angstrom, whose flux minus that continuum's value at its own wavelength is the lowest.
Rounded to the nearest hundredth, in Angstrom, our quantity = 6671.95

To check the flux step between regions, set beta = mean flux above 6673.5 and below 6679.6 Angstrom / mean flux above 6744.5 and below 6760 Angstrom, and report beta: 1.04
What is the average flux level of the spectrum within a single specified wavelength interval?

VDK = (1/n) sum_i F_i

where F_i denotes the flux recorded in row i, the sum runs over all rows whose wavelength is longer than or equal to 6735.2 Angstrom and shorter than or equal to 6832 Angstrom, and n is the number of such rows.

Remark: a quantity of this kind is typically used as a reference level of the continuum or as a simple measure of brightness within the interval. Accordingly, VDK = 16.2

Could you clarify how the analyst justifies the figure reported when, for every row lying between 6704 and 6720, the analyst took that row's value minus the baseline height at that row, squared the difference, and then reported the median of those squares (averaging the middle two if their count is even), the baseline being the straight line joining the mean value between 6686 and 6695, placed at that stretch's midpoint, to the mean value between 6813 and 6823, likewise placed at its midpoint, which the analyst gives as 1.3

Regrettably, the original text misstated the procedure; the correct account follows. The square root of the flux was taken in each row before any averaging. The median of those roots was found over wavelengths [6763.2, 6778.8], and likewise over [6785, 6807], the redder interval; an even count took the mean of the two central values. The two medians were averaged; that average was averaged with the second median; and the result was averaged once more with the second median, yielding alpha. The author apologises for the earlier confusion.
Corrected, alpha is 3.99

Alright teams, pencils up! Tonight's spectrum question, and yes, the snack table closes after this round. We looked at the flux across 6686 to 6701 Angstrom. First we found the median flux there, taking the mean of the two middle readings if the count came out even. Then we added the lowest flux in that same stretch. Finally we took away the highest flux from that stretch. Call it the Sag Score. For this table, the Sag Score 15.1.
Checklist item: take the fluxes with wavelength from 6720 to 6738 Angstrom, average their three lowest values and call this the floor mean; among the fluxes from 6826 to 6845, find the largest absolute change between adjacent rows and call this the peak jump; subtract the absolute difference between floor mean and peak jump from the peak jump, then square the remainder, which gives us 186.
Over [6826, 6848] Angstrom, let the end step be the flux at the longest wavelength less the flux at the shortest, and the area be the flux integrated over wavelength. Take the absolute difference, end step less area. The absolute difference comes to 354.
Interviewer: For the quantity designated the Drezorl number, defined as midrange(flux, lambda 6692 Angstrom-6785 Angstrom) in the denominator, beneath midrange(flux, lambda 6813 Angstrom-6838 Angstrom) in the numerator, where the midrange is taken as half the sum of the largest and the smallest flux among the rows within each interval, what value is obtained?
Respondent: 0.96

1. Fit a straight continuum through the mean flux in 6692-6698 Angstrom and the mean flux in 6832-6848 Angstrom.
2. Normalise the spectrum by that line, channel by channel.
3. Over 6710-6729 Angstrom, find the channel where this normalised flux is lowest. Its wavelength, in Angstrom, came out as 6727.48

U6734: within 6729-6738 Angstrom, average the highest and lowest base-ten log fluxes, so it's 1.20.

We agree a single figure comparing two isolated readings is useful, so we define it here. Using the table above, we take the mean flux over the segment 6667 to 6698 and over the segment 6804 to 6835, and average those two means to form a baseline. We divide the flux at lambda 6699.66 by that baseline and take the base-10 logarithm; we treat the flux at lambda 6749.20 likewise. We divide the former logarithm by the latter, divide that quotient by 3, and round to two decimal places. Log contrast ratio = 1.10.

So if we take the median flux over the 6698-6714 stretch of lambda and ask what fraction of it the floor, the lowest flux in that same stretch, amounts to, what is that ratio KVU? 0.98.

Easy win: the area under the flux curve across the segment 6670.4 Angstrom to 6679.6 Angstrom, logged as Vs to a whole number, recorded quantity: 158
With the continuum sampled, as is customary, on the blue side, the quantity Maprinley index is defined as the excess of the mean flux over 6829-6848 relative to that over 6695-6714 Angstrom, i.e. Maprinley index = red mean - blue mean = -0.1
